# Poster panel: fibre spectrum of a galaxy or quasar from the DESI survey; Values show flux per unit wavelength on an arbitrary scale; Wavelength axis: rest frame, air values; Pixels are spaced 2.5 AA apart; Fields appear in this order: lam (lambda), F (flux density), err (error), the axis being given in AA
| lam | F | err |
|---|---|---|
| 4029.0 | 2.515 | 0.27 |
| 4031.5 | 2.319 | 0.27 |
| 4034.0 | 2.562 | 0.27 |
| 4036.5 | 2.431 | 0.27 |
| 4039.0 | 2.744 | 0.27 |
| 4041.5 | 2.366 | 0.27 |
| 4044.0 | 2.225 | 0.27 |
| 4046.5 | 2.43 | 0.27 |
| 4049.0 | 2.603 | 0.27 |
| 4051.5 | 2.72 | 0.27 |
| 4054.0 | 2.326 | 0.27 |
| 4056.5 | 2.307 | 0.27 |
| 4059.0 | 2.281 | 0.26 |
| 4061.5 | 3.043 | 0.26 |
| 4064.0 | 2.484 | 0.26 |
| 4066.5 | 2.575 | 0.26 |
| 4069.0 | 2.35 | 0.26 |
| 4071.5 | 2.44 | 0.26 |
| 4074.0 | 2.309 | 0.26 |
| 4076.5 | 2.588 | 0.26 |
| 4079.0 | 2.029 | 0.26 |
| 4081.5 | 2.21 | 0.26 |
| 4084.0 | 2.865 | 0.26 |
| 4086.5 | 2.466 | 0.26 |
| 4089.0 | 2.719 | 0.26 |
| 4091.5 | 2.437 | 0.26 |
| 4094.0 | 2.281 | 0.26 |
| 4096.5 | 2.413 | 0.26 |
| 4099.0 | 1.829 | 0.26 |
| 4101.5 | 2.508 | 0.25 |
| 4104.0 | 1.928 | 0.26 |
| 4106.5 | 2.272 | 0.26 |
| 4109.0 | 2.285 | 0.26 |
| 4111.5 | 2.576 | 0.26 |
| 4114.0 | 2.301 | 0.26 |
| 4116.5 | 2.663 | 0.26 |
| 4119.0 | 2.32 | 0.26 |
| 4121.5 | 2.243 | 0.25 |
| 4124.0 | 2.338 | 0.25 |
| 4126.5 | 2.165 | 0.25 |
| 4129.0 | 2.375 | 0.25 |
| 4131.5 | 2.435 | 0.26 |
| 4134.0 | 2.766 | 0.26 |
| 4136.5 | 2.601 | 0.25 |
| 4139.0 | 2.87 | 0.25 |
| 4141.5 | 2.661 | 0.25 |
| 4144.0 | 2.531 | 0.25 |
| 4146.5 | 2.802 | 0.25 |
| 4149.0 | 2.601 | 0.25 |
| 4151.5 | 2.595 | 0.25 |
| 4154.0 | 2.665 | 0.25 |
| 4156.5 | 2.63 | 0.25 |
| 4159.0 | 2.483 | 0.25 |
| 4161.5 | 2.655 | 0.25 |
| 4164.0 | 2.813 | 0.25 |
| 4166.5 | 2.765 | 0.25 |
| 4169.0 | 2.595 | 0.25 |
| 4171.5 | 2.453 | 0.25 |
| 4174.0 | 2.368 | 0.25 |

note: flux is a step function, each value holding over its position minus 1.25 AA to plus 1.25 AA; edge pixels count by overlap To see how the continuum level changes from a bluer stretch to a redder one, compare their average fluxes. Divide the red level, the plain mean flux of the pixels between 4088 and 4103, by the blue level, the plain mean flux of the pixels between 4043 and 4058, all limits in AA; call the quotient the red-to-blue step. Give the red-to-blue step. 0.97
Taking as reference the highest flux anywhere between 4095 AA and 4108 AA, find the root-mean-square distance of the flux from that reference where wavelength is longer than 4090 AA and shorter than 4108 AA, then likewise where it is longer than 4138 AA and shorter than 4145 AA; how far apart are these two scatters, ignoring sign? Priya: 0.135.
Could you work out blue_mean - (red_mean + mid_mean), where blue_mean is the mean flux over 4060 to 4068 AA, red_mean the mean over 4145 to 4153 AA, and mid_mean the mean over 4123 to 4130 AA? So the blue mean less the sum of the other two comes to -2.3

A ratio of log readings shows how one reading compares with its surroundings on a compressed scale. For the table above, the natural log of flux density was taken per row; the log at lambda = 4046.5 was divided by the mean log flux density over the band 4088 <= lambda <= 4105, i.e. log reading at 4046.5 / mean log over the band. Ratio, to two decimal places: 1.08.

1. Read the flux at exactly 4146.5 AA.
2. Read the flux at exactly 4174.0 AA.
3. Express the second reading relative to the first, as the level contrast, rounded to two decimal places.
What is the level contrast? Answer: 0.85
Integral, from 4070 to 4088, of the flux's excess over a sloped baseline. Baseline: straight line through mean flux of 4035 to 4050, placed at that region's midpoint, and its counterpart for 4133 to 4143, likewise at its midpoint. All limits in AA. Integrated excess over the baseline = -2.6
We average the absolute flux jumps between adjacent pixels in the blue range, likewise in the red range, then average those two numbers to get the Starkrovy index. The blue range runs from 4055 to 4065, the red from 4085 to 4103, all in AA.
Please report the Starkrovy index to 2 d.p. 0.40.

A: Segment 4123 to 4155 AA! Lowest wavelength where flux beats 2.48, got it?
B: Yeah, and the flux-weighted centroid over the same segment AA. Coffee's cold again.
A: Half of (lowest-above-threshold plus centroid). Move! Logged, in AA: 4136.7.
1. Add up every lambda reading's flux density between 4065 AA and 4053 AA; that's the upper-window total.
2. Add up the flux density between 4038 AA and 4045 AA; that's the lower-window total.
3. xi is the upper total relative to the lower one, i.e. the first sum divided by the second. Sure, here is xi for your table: 1.70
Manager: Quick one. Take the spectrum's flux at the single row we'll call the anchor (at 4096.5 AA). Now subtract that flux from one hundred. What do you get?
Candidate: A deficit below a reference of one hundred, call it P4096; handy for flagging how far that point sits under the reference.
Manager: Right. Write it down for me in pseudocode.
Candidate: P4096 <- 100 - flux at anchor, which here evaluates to 97.6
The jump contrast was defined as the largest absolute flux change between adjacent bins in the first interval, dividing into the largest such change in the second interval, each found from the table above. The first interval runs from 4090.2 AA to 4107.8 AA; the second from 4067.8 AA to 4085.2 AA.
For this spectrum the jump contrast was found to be 1.0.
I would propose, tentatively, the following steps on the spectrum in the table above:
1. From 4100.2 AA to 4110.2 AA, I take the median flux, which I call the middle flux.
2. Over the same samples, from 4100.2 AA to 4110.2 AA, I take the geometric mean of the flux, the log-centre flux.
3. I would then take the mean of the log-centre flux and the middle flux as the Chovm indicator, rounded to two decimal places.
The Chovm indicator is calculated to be 2.26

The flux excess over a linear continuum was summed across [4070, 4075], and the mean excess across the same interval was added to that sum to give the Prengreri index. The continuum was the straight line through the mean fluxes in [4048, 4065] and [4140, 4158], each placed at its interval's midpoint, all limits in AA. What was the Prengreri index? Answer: -0.5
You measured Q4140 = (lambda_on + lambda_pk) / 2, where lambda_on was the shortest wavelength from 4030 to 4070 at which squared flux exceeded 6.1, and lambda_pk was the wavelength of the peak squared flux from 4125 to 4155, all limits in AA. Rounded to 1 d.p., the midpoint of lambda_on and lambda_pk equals 4086.5 AA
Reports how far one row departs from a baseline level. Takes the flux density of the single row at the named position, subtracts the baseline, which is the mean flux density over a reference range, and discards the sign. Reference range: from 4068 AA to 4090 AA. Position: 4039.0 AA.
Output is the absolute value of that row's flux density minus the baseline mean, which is 0.30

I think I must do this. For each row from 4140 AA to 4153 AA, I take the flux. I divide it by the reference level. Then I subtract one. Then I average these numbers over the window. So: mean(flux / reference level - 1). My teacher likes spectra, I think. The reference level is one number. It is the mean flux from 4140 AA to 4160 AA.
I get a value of 0.01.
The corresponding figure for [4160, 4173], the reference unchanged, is 0.01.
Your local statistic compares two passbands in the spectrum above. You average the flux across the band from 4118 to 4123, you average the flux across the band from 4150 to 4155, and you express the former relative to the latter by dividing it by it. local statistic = 0.87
